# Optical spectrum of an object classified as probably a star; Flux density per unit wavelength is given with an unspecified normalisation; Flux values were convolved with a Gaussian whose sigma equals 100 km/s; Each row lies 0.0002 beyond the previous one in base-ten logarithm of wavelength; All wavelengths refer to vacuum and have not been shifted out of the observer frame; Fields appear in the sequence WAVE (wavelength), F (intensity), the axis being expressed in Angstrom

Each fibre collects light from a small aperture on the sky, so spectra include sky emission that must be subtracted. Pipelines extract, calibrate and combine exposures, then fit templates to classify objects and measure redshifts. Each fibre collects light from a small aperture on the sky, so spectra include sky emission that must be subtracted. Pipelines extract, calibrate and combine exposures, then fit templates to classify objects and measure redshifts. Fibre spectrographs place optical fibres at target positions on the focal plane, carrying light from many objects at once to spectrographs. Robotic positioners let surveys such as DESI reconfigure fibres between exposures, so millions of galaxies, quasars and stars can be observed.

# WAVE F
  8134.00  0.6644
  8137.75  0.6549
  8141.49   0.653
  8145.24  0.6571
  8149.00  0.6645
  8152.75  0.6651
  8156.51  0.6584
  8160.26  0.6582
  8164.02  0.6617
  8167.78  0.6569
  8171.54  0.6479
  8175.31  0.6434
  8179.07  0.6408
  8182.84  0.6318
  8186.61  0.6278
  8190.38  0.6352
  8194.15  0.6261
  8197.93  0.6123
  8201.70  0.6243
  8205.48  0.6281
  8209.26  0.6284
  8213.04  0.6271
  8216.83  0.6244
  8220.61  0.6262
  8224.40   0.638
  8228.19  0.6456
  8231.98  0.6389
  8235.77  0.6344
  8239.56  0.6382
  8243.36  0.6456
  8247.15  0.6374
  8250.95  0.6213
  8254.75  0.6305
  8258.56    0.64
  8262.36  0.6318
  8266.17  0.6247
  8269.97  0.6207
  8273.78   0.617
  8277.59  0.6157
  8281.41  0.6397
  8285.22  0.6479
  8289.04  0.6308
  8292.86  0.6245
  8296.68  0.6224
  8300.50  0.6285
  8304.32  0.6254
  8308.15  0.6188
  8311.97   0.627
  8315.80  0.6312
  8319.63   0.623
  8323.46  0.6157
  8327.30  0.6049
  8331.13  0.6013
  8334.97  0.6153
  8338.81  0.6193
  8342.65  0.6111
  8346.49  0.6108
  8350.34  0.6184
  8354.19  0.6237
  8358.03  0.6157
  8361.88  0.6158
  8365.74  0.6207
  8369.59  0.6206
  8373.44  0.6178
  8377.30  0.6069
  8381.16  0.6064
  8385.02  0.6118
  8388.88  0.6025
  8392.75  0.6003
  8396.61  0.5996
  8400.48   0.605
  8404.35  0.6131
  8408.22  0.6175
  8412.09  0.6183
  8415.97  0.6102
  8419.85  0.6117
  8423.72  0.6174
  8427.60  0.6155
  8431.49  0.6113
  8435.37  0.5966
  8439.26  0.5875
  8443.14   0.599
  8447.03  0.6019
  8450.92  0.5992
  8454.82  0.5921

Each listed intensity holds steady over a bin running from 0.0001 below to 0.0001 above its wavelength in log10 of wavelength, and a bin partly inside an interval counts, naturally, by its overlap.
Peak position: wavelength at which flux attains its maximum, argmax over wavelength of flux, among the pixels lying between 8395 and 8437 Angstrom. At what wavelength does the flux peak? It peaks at 8412.09 Angstrom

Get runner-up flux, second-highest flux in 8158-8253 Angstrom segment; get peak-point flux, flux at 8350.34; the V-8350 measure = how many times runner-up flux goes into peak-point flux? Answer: 0.940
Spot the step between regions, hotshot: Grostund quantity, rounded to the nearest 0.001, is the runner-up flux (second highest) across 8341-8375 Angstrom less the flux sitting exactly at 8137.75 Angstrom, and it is -0.034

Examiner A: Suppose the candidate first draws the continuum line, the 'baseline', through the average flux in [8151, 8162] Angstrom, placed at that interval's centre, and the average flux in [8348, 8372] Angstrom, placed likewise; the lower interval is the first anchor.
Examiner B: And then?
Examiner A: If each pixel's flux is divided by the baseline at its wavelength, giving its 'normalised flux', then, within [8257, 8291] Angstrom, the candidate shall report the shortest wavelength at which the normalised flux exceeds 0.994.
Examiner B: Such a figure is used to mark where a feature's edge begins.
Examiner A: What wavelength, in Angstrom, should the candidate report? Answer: 8258.56 Angstrom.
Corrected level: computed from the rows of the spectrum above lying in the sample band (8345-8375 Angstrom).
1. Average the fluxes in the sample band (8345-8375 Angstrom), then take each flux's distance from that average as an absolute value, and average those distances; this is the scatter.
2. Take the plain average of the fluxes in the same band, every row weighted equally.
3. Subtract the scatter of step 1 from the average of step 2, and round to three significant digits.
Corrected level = 0.615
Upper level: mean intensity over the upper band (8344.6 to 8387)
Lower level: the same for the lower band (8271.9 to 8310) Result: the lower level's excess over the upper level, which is 0.012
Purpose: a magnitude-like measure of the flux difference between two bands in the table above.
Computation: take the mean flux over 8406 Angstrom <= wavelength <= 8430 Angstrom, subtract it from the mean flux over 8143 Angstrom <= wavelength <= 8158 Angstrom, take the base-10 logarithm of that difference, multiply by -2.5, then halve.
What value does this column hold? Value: 1.67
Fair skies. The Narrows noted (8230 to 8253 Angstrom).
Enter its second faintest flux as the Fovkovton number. 0.6344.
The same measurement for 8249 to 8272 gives 0.6213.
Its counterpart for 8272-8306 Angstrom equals 0.617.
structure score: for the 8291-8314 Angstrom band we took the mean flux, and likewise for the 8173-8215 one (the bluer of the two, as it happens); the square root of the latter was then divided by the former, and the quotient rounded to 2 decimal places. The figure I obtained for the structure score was 1.27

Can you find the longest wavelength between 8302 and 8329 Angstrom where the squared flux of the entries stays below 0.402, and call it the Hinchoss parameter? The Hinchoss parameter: 8327.30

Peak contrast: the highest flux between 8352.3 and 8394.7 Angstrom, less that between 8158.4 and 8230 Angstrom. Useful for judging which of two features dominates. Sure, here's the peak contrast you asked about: -0.038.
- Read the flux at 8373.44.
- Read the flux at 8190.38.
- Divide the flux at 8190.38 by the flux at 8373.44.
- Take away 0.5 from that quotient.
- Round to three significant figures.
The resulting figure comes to 0.528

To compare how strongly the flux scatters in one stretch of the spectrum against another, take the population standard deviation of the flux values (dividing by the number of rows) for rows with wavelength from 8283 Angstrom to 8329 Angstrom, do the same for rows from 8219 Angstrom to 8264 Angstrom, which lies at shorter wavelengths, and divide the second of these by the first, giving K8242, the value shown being 0.71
